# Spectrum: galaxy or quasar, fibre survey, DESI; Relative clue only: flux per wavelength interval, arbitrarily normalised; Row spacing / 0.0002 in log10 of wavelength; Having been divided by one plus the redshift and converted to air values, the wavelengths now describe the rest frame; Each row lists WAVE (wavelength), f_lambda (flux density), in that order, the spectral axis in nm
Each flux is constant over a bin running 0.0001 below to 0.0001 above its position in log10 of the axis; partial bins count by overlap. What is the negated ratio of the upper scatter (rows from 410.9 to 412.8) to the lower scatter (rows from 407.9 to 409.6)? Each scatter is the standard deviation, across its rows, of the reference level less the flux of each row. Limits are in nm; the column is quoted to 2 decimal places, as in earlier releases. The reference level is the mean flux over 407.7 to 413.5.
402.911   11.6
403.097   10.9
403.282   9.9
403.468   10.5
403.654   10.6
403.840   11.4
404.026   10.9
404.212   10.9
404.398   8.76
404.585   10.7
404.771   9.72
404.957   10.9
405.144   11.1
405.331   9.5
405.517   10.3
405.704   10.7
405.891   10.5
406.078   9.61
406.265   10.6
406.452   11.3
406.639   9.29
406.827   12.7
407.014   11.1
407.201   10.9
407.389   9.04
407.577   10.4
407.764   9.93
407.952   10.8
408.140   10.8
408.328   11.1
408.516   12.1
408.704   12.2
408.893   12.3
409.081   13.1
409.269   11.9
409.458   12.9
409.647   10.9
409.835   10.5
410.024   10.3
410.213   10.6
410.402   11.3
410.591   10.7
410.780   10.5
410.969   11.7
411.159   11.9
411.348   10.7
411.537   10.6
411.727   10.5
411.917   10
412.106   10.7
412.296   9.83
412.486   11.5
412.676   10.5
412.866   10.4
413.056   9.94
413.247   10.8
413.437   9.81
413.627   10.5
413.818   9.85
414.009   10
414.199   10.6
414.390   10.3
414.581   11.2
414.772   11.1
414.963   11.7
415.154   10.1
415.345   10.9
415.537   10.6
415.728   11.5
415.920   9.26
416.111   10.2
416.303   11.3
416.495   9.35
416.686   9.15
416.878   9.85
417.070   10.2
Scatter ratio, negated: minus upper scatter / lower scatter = -0.82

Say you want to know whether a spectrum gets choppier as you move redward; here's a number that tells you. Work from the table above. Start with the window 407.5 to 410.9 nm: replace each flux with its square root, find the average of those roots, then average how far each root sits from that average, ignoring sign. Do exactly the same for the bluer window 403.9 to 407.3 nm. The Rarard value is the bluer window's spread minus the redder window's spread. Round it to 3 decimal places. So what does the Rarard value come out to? -0.013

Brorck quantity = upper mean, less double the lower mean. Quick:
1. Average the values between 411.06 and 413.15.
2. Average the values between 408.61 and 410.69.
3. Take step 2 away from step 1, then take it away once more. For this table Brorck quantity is -12.4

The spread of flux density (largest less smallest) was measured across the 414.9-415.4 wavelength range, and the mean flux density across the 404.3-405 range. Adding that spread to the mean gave 11.6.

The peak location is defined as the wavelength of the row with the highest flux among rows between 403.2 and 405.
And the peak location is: 403.840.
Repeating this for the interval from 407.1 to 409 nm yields 408.893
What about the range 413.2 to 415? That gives 414.963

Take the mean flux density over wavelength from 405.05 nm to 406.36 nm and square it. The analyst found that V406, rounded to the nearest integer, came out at 107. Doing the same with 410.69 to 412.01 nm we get 118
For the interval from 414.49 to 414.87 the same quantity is 124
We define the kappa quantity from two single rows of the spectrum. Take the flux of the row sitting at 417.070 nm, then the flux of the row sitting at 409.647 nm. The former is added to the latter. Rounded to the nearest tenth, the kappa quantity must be 21.1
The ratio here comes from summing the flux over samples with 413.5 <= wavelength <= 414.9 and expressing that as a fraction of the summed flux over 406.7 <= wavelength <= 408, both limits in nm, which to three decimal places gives 0.982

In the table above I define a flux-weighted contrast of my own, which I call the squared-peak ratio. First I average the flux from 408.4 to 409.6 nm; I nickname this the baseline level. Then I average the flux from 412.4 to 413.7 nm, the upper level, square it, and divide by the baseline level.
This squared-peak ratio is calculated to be 8.9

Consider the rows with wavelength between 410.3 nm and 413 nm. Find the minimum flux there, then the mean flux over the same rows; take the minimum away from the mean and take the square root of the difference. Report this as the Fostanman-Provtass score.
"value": 0.97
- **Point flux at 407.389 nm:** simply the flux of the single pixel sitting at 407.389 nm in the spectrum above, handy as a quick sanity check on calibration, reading 9.04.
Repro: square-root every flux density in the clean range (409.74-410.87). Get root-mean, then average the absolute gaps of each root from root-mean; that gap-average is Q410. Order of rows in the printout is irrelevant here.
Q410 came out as 0.04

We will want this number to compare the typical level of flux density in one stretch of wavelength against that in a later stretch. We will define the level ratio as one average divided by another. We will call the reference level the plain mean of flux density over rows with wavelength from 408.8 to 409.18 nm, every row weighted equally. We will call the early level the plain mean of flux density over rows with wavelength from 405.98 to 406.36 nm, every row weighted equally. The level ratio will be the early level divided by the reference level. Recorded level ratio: 0.80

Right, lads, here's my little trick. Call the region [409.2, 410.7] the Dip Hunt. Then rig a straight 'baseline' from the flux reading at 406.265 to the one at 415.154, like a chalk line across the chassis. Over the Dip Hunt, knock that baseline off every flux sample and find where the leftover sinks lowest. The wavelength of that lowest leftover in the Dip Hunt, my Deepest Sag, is 410.024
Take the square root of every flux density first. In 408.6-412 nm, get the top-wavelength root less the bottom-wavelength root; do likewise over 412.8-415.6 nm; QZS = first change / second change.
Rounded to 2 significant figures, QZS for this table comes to -11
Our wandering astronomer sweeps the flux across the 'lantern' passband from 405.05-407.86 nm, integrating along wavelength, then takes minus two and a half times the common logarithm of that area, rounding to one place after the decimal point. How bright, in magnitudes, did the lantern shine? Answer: -3.7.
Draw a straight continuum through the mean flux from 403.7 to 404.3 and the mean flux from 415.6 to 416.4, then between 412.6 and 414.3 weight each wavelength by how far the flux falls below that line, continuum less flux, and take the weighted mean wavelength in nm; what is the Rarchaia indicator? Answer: 413.48 nm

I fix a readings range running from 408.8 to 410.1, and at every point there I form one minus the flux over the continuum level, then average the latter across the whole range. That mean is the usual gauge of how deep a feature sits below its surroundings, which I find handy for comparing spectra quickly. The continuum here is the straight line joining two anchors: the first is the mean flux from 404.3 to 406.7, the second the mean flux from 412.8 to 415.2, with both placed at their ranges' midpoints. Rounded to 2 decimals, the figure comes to -0.13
